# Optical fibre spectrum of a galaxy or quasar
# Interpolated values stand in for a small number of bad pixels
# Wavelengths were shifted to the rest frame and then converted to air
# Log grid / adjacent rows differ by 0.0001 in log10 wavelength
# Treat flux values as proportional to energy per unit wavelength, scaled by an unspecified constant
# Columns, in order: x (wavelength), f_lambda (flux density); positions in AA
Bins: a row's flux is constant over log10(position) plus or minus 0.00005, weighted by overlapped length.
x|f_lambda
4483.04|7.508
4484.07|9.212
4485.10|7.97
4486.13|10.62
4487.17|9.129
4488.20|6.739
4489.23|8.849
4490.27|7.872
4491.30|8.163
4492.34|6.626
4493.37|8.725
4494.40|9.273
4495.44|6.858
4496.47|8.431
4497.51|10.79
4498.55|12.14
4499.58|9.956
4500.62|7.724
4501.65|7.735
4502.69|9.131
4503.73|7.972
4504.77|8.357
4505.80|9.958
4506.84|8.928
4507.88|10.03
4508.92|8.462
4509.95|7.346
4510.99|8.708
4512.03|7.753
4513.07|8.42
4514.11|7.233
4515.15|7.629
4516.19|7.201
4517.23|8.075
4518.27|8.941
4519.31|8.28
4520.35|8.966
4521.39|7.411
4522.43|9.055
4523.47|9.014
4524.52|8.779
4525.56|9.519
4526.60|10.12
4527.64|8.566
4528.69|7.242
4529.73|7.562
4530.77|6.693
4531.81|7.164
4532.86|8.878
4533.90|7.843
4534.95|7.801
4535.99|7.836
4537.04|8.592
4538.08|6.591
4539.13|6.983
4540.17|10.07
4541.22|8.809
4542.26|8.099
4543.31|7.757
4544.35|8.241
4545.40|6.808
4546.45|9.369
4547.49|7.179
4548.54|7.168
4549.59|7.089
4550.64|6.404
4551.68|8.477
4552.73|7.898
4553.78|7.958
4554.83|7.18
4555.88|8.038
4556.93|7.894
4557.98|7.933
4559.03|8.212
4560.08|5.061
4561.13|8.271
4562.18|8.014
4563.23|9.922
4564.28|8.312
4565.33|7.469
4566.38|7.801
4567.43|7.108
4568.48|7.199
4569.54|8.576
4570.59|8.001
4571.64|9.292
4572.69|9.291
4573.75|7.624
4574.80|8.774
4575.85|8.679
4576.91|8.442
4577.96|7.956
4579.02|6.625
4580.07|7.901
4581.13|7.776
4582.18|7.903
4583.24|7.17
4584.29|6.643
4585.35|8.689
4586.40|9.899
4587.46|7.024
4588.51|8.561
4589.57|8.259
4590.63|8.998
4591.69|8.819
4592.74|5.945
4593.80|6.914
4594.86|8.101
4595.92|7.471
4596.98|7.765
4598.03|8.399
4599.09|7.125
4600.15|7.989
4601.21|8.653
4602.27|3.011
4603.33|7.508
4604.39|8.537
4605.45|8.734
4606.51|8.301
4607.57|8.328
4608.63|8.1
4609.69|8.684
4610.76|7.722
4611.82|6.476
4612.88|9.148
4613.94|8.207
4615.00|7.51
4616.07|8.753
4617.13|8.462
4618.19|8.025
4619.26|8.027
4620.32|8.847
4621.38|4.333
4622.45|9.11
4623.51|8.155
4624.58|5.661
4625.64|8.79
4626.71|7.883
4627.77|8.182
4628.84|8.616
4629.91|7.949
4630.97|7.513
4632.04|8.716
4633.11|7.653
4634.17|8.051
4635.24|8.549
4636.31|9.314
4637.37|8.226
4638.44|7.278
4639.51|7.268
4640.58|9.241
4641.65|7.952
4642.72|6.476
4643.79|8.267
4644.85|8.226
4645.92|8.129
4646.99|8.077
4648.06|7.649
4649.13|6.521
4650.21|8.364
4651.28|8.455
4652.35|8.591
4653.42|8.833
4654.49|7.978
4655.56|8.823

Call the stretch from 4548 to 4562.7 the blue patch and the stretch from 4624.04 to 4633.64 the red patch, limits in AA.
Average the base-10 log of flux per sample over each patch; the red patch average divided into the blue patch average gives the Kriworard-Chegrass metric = 0.98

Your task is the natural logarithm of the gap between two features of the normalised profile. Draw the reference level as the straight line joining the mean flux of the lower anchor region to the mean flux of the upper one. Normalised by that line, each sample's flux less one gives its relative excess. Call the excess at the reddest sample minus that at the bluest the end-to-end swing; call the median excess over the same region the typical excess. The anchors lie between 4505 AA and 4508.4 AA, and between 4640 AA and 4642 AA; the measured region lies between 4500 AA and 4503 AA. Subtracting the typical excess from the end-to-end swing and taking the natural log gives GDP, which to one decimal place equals -1.1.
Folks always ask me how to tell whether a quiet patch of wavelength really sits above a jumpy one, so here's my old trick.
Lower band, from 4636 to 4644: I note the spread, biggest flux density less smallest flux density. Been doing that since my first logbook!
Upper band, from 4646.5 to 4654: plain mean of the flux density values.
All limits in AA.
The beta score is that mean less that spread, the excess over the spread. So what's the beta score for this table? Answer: 5.23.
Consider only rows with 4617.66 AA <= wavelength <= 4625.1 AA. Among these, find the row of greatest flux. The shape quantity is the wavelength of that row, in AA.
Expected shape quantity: 4622.45 AA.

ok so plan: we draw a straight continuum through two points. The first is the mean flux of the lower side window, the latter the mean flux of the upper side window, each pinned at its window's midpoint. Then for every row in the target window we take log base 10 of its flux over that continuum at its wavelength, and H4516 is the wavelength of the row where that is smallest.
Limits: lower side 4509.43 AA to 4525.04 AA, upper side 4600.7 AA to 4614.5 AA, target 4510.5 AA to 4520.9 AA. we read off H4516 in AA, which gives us 4516.19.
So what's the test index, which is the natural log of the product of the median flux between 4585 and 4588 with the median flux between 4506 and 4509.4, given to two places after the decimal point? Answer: 4.35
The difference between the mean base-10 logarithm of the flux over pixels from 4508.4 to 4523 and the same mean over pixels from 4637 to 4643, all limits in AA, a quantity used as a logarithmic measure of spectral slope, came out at 0.021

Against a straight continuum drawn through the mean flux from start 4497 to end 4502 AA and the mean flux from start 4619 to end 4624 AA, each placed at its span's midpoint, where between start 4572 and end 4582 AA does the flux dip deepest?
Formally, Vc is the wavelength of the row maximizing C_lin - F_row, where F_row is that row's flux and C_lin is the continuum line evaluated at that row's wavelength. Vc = 4579.02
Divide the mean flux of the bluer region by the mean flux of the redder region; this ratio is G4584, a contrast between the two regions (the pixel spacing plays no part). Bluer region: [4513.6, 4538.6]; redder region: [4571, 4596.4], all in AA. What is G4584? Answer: 1.01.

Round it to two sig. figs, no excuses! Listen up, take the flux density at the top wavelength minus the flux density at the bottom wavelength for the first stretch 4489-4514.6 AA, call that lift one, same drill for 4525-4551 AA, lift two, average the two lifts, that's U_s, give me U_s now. -2.4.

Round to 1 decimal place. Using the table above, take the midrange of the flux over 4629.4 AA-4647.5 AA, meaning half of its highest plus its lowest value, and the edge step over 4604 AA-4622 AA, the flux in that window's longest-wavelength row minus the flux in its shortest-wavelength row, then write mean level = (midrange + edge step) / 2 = 1.8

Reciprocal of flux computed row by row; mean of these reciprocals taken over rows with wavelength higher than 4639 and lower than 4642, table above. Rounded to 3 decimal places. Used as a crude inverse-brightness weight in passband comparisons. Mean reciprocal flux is 0.124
